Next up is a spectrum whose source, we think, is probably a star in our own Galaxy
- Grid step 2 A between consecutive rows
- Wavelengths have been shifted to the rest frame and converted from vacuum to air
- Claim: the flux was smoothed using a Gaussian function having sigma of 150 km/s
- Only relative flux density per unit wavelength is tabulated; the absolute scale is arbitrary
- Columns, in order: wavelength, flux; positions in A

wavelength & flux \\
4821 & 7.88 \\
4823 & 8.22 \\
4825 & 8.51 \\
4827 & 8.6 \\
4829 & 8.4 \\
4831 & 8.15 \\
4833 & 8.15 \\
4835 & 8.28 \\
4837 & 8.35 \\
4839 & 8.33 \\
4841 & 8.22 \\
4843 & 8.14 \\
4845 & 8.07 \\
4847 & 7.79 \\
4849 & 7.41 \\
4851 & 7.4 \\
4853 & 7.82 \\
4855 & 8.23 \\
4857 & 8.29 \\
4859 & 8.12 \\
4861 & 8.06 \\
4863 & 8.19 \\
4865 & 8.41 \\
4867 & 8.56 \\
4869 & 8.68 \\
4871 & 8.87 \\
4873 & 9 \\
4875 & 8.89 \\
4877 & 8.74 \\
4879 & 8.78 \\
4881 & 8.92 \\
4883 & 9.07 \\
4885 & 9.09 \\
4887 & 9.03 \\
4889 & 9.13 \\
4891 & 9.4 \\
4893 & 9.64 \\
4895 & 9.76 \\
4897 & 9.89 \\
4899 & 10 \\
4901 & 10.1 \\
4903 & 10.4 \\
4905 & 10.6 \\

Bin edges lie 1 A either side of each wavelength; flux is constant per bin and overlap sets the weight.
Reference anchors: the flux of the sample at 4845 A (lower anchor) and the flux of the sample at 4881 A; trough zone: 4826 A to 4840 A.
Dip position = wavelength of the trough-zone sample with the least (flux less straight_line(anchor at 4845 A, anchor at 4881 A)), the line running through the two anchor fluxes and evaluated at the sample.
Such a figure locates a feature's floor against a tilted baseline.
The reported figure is 4833 A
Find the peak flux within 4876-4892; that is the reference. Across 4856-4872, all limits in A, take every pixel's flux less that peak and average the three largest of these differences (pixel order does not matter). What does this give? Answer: -0.7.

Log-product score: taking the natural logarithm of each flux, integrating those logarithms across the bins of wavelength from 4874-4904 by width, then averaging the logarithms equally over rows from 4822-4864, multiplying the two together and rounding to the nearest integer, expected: 141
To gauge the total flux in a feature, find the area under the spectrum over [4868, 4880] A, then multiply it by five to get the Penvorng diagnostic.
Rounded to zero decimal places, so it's 530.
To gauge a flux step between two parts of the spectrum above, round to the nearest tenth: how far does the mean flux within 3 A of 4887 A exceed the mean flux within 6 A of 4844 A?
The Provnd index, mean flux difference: 1.1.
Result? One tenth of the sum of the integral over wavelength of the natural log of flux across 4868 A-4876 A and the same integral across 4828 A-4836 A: 3.433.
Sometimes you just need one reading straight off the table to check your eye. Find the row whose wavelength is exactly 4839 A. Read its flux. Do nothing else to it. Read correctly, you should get 8.33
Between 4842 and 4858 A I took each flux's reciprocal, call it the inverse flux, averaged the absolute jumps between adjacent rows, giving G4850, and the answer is 0.0038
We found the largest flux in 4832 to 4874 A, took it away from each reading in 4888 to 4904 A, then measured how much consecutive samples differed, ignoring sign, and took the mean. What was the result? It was 0.181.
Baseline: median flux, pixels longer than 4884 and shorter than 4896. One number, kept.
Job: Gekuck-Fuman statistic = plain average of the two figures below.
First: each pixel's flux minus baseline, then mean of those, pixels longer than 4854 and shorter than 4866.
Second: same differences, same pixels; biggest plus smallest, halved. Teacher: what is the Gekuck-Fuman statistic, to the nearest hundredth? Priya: -1.04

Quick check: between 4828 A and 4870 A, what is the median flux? 8.2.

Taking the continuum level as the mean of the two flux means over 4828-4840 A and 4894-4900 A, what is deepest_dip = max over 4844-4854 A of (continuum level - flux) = 1.7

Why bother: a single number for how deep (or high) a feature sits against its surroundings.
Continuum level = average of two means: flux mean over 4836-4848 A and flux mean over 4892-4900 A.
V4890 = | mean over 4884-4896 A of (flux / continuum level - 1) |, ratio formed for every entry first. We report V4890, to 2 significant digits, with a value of 0.040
